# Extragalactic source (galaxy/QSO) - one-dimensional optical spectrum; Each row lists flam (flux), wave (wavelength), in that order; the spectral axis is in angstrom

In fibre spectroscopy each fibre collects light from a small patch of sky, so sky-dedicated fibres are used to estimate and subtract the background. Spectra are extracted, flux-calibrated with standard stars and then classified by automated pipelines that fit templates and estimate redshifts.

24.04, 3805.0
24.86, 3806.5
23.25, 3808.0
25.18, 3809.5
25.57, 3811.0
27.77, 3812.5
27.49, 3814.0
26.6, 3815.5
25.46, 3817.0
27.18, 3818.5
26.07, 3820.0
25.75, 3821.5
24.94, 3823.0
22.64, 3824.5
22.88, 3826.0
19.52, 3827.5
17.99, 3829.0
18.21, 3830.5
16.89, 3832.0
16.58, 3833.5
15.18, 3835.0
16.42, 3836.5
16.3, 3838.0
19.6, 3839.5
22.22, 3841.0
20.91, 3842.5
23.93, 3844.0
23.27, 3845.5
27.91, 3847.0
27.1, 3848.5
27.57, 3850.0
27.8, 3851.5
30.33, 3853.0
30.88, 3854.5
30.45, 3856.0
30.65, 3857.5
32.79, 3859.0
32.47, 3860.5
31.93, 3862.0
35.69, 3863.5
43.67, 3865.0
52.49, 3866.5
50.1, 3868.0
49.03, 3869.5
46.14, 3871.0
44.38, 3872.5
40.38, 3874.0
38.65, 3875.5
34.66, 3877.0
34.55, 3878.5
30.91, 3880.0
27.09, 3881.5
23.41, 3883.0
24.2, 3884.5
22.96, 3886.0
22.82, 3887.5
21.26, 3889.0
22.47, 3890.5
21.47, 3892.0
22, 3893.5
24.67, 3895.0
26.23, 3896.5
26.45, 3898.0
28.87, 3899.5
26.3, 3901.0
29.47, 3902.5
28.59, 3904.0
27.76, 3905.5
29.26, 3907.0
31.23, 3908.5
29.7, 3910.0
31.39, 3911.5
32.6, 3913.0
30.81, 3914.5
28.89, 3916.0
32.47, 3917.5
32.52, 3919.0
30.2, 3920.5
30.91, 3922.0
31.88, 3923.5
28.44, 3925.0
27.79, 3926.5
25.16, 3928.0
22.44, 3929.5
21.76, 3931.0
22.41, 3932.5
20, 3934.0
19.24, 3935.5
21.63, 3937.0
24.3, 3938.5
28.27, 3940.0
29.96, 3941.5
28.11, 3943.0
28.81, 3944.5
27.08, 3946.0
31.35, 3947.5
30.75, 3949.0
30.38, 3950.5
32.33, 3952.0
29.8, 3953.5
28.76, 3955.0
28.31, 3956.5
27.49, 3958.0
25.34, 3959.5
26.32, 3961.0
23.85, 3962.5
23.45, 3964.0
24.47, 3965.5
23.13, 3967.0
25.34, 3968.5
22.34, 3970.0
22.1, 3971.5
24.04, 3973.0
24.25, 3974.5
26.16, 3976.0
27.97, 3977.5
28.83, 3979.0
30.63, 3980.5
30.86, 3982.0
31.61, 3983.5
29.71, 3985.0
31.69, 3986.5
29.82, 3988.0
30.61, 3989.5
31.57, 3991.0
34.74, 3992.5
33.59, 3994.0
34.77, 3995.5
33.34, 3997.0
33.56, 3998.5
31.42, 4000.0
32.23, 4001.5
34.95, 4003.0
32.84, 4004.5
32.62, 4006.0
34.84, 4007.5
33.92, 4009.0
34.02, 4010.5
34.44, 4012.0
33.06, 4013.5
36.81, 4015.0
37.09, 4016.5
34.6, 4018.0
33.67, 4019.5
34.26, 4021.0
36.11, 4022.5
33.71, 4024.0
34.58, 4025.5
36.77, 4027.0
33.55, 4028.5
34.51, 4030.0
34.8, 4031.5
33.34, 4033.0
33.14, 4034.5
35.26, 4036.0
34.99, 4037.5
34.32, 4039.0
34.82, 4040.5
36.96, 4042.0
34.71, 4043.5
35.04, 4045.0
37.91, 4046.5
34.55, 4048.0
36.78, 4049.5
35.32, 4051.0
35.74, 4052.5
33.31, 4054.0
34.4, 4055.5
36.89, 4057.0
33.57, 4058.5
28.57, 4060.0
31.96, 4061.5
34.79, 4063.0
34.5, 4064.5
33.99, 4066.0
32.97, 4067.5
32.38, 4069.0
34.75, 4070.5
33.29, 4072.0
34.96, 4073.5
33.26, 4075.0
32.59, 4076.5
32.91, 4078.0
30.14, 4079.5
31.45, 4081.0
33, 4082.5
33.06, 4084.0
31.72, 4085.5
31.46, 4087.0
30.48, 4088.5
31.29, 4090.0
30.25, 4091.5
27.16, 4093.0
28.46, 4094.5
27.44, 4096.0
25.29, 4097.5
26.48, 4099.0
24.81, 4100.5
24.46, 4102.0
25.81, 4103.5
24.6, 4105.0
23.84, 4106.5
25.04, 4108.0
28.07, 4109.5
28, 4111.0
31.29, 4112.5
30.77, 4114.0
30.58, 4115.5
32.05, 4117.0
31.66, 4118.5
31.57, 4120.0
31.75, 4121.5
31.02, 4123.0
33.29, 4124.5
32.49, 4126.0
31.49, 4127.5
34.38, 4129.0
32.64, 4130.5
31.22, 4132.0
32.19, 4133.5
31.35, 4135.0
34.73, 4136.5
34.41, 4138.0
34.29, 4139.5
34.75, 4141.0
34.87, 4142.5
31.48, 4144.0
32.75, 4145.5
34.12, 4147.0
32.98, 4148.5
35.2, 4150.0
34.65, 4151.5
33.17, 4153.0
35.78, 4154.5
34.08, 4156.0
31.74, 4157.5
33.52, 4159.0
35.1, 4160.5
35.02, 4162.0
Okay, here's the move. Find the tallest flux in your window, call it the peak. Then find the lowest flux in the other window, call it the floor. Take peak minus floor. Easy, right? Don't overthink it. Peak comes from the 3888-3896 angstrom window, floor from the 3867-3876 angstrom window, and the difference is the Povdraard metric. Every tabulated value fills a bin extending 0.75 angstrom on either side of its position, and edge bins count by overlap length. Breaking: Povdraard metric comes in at -14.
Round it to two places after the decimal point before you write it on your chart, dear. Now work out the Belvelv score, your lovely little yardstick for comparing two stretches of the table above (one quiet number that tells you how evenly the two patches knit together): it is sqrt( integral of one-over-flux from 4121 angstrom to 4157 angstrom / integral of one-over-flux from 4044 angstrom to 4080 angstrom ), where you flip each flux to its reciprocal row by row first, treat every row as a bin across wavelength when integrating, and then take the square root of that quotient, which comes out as 1.01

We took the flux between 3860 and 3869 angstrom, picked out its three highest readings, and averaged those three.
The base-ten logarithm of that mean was 1.69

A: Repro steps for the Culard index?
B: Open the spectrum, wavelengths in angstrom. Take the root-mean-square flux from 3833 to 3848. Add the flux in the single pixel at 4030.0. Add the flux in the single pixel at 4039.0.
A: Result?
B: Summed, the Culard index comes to 89.4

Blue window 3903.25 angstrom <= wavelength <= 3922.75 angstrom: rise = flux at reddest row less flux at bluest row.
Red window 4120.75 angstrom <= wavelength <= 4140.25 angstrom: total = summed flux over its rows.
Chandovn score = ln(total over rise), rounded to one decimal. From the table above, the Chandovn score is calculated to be 5.2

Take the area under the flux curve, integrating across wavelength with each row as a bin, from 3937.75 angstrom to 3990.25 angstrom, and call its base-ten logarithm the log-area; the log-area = 3.2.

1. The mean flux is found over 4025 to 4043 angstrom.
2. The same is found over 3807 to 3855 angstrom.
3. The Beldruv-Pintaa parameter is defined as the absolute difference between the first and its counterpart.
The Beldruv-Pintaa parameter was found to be 11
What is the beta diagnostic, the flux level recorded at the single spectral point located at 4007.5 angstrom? 34.84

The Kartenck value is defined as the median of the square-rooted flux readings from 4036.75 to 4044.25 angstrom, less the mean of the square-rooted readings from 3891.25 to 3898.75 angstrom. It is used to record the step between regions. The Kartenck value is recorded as 1.0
